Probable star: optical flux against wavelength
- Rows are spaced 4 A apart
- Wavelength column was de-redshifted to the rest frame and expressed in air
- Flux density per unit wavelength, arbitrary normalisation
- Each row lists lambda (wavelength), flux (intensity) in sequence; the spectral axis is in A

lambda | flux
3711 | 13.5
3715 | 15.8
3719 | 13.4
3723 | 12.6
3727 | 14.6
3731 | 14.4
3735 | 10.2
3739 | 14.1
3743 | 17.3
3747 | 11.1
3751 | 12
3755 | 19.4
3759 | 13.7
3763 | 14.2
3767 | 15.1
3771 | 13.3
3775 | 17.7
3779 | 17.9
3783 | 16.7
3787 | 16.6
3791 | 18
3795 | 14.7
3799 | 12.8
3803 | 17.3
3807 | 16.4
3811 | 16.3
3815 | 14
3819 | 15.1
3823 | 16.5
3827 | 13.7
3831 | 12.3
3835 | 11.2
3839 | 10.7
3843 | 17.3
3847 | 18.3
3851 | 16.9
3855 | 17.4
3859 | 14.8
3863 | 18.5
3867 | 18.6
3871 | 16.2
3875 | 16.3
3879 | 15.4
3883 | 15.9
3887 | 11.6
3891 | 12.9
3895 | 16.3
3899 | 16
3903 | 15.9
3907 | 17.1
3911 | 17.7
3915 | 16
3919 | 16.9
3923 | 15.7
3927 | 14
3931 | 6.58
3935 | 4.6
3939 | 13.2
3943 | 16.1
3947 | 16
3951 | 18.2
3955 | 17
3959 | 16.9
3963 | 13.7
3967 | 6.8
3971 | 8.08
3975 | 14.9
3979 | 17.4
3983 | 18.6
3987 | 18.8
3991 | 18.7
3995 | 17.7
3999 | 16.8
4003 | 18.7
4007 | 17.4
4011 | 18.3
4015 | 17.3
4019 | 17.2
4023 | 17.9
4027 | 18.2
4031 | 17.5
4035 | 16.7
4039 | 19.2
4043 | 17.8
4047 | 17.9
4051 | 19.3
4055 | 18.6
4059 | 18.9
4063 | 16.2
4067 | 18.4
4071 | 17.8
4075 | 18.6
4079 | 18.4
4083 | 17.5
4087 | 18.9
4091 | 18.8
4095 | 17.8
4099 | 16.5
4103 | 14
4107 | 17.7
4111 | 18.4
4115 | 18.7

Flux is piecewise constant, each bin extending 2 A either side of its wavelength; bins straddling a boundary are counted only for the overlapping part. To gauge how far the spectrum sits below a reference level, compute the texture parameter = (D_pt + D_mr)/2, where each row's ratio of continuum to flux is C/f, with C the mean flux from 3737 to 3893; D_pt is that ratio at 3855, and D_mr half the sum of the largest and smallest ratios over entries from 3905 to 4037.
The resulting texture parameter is 1.48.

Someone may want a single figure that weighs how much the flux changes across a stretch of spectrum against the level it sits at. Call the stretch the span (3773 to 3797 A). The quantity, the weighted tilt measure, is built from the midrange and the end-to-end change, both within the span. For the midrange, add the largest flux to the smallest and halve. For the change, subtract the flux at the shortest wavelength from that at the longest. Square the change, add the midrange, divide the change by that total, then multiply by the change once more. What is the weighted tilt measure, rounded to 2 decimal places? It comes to 0.36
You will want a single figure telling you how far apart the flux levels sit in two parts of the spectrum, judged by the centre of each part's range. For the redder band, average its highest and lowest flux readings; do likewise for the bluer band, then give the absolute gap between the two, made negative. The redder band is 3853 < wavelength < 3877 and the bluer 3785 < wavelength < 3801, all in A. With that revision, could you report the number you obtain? -1.3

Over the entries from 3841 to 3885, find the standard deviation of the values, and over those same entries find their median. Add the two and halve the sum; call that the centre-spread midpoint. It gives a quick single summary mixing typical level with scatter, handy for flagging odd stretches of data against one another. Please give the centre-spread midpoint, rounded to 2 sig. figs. 9.1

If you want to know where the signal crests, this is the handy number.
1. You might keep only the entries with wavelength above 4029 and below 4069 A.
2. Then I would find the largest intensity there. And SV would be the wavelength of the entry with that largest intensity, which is 4051 A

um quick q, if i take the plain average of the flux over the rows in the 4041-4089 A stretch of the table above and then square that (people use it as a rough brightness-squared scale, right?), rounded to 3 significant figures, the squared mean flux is 331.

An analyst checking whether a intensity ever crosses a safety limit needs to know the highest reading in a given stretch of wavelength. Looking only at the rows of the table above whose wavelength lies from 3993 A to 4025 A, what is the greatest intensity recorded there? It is 18.7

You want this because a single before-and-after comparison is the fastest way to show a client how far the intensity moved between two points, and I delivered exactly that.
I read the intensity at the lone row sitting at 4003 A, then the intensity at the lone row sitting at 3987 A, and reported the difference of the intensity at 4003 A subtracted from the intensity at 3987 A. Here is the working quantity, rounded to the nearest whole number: 0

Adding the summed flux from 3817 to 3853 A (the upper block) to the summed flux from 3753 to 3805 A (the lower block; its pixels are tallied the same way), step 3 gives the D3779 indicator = 339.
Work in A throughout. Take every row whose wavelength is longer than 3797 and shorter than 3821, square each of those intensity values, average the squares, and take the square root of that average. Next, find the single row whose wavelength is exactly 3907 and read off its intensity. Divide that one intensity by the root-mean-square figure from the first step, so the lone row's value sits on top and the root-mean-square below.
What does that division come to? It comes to 1.11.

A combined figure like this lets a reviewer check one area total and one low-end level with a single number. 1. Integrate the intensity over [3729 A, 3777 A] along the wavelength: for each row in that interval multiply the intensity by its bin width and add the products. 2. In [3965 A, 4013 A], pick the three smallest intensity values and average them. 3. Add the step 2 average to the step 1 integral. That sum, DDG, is 700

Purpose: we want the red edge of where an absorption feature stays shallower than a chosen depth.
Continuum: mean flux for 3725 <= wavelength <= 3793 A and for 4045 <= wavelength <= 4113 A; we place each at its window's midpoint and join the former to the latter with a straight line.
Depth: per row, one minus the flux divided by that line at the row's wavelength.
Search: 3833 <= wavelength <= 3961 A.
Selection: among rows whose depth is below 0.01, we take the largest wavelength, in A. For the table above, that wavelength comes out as 3959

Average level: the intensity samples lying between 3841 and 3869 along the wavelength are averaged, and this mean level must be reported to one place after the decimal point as 17.4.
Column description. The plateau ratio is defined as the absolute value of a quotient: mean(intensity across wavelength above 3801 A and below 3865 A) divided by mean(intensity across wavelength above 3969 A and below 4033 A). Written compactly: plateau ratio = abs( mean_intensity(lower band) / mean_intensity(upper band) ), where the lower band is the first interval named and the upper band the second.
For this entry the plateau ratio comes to 0.90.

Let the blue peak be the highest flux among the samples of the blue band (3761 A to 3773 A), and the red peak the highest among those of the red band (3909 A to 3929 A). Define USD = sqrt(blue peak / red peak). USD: 0.92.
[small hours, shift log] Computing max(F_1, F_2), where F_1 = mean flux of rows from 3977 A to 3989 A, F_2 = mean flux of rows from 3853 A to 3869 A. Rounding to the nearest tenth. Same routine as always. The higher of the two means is 18.3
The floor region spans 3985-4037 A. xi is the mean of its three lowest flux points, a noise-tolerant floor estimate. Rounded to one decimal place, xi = 16.9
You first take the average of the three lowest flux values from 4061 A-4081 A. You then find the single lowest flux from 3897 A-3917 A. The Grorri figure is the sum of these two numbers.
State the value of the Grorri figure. 33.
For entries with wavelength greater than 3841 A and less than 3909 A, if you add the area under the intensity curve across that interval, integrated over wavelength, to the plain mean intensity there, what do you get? 1118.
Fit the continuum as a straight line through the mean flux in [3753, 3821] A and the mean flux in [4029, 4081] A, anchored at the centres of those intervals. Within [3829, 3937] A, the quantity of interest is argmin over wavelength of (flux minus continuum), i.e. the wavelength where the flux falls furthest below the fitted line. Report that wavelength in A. 3935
